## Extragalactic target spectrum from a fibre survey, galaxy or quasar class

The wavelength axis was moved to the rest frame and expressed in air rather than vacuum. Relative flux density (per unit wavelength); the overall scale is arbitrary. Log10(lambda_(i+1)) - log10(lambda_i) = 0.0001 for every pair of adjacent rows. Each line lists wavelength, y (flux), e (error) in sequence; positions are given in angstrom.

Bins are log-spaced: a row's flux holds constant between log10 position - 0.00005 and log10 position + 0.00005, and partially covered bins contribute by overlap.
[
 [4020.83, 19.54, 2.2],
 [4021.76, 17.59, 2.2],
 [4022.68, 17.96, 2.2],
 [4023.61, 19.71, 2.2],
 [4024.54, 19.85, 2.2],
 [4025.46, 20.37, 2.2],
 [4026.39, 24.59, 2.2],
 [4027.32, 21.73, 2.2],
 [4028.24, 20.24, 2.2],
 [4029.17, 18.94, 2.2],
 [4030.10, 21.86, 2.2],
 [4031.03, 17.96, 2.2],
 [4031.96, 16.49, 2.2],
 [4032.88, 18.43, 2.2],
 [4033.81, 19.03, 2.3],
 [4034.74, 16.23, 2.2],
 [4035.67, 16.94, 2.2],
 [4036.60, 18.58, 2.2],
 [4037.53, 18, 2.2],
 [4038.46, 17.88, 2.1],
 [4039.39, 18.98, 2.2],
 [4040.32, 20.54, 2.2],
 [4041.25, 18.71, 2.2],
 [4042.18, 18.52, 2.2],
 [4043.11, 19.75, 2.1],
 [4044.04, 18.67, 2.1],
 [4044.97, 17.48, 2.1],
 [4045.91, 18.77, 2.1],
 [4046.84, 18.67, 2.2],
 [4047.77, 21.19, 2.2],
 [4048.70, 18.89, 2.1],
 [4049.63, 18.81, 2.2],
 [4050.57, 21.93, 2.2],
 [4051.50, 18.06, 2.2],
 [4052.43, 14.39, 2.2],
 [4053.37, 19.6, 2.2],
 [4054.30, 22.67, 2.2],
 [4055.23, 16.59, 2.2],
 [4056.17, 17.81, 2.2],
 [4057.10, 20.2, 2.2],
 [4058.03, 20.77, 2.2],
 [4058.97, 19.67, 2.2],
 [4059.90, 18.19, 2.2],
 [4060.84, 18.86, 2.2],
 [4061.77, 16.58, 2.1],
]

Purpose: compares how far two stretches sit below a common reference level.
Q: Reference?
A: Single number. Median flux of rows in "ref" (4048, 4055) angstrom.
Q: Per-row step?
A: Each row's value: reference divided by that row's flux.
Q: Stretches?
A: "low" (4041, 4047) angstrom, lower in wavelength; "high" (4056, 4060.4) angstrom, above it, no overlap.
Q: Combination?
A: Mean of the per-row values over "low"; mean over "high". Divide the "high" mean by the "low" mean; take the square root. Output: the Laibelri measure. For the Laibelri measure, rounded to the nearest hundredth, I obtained 0.98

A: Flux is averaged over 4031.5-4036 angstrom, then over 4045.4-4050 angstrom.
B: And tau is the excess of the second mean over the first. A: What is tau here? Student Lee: 1.8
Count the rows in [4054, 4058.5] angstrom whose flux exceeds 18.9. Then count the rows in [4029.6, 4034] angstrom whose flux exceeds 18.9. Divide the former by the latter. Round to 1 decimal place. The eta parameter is 1.5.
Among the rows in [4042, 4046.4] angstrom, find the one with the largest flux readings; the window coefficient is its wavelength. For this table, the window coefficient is 4043.11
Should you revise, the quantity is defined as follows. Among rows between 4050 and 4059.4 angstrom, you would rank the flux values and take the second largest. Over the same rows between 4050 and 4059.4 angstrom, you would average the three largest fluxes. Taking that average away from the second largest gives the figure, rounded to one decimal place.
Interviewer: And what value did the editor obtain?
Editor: 0.1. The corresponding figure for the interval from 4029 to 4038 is -0.9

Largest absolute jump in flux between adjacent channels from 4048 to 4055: 5.2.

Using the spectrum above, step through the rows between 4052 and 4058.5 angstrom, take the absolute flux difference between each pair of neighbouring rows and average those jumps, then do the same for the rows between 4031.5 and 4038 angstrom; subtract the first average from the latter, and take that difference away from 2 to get 3.7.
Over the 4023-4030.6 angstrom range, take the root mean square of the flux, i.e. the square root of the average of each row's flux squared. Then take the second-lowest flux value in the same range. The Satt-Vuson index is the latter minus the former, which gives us -1.3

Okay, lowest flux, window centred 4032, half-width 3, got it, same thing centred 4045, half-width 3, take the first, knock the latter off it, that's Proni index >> -1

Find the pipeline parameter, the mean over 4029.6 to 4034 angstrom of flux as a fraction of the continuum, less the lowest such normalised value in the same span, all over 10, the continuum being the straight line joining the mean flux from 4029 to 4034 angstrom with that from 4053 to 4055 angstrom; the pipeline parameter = 0.0121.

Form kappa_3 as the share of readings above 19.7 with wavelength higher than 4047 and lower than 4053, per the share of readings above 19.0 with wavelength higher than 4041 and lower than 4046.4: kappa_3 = 2.0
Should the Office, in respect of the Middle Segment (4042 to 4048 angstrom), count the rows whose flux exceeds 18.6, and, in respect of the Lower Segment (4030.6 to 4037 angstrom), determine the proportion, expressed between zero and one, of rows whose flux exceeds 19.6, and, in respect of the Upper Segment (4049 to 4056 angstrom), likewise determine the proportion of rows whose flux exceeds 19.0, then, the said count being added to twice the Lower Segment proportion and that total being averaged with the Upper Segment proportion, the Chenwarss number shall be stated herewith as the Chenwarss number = 2.7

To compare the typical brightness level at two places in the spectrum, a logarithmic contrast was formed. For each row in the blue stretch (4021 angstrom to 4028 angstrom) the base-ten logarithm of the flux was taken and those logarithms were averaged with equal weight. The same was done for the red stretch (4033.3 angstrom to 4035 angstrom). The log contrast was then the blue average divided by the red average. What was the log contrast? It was 1.05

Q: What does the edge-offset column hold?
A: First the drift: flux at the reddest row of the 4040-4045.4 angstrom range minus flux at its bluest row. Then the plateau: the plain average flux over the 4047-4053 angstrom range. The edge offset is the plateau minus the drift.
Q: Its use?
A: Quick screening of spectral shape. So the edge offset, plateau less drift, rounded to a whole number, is 22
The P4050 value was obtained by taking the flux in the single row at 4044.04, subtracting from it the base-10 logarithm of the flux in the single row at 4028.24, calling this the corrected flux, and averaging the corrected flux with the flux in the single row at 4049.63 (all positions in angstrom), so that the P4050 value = 18.1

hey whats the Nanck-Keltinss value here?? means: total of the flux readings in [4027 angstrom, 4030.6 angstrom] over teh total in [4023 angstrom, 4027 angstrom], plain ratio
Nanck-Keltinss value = 0.98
